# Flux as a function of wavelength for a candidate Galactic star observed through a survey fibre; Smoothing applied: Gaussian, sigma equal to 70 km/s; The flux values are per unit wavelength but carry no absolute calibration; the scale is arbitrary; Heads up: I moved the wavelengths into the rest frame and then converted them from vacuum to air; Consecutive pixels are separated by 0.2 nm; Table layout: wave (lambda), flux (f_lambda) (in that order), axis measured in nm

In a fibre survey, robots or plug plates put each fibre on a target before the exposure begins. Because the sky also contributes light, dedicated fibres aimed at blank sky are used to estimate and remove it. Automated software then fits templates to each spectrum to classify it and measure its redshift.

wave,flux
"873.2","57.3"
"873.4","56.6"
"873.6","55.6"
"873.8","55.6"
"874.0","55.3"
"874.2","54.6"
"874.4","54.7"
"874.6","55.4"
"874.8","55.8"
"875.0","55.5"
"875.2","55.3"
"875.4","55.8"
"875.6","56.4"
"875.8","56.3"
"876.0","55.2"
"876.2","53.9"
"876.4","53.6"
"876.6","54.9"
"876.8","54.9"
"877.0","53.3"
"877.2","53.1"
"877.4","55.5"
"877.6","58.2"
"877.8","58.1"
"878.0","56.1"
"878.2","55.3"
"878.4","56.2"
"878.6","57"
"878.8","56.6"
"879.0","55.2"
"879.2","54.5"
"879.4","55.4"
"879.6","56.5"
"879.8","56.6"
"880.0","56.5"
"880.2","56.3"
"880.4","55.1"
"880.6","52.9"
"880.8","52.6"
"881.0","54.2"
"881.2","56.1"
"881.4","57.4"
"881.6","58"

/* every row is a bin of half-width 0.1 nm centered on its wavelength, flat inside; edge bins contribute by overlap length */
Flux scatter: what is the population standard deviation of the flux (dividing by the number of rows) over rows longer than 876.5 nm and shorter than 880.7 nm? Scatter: 1.40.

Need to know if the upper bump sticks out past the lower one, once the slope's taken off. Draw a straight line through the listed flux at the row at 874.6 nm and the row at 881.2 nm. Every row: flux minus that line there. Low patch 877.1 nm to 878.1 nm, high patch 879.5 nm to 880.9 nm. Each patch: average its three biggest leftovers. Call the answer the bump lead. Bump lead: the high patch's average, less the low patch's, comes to -1.1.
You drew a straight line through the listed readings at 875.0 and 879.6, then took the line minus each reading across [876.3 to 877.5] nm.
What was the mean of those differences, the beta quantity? 1.7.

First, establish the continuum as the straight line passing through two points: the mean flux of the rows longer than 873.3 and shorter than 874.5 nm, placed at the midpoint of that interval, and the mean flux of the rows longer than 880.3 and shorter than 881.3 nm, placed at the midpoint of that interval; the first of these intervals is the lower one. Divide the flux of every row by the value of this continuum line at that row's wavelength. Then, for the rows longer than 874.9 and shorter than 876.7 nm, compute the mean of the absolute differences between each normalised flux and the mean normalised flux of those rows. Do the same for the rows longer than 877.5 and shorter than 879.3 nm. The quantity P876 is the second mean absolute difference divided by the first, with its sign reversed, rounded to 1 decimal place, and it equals -1.5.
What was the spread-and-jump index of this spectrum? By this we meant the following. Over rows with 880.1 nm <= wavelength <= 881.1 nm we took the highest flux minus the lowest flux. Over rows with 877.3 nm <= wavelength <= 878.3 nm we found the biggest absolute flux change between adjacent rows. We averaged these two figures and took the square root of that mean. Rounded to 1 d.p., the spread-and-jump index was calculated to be 1.8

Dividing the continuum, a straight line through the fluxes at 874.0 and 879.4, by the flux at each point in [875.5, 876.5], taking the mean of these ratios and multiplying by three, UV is 3.02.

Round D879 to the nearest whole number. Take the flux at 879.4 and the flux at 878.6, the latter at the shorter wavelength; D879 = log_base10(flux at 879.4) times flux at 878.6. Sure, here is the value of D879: 99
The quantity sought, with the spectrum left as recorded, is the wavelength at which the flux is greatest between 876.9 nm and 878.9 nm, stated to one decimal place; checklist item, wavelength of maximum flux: 877.6 nm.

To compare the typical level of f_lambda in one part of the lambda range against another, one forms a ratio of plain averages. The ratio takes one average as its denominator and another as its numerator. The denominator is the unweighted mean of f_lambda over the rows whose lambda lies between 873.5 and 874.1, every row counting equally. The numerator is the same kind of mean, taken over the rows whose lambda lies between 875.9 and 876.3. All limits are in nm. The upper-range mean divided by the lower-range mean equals 0.98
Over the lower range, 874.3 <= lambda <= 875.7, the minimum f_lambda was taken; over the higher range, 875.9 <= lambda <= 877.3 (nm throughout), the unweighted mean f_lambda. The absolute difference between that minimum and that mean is 0.57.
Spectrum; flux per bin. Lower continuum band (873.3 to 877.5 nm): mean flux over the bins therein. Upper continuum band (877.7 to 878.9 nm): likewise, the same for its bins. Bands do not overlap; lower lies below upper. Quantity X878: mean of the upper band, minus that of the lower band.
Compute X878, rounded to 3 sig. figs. 1.44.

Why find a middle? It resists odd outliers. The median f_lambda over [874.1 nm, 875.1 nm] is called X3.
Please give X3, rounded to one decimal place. 55.4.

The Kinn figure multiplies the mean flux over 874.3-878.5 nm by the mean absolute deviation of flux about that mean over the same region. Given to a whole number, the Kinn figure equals 52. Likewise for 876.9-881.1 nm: 70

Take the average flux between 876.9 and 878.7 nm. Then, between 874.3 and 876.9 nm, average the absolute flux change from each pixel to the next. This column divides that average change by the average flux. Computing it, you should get 0.010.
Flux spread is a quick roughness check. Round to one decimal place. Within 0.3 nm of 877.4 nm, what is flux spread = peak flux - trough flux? 5.1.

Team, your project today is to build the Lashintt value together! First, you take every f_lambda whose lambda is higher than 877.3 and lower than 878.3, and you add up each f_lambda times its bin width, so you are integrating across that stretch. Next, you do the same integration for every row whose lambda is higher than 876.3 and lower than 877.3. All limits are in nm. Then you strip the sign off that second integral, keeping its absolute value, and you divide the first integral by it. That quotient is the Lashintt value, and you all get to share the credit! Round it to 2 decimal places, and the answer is 1.05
